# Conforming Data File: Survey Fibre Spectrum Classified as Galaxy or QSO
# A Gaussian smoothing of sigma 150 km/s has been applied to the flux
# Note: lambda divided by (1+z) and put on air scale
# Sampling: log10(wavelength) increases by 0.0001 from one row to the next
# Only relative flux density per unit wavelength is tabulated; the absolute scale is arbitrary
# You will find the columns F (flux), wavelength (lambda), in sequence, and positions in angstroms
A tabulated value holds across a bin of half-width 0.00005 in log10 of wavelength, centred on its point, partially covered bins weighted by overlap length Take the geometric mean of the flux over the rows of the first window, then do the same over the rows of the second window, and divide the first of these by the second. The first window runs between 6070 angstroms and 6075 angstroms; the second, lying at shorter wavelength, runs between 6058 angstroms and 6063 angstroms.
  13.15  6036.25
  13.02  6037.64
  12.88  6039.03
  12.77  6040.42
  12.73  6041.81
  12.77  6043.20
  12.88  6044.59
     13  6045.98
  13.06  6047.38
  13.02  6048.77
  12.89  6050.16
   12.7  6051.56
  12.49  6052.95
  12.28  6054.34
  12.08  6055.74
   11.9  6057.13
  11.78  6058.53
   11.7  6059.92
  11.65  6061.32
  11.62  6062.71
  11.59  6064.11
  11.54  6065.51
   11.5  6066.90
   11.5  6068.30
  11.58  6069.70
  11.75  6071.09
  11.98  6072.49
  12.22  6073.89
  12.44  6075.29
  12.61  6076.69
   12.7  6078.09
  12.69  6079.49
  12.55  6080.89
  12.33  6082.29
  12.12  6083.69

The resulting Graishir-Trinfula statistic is 1.03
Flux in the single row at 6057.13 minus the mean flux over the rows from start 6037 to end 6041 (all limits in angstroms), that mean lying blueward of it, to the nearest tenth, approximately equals -1.0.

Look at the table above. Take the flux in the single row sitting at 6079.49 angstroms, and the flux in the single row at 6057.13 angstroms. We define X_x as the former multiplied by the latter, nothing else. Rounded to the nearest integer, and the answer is 151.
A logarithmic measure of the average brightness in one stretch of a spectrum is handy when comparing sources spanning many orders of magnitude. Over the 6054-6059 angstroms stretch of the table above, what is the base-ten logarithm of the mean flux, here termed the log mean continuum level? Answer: 1.08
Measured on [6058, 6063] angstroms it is 1.07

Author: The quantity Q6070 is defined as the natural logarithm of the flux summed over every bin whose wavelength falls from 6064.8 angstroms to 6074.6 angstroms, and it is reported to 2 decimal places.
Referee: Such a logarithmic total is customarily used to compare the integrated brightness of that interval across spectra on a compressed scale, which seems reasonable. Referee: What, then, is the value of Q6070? 4.41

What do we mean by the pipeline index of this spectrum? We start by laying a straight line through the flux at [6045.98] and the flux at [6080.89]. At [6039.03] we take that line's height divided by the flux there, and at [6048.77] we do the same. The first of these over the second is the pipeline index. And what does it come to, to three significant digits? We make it 1.02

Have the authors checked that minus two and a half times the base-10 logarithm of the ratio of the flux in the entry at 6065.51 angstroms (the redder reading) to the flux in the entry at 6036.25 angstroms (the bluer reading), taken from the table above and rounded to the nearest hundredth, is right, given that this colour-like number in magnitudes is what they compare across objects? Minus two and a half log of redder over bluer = 0.14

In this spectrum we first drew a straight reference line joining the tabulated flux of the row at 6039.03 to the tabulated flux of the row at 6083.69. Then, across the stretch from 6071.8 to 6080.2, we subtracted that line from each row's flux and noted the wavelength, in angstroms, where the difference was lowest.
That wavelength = 6072.49 angstroms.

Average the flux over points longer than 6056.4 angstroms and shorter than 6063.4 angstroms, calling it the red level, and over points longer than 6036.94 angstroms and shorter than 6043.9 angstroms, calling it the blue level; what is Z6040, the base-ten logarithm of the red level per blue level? -0.039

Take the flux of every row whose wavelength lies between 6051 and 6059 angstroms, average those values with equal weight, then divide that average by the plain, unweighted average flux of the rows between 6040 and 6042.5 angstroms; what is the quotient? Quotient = 0.96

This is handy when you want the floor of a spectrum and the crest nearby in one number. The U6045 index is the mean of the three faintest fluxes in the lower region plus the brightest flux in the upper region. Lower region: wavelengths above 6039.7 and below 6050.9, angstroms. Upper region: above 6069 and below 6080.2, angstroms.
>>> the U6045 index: 25.5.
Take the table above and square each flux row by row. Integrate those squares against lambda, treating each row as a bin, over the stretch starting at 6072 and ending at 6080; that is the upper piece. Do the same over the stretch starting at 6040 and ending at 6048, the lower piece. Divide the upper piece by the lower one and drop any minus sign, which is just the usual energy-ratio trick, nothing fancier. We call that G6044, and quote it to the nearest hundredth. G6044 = 0.94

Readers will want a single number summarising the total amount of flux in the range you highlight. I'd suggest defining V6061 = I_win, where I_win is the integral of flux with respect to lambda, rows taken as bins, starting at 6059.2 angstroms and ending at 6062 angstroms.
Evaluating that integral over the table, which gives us 33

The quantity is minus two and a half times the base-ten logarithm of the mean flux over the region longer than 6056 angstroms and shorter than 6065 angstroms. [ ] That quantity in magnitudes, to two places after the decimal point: -2.67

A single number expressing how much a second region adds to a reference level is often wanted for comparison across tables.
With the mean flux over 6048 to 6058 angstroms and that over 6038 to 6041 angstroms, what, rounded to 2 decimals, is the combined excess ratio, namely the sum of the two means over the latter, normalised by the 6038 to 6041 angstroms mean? 1.97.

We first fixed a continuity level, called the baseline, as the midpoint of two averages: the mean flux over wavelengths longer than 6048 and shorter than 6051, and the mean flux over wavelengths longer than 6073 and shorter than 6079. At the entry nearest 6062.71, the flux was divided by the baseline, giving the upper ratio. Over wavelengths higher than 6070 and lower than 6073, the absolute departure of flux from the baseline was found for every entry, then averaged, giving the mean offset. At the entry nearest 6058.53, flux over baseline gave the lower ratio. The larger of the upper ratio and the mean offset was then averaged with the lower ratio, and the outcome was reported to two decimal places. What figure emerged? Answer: 0.92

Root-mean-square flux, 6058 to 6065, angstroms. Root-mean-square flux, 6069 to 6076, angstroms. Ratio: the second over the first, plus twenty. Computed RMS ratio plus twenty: 21.0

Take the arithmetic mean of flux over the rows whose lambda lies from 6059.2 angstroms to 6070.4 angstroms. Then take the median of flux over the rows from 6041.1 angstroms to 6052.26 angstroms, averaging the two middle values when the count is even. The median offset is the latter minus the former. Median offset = 1.3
